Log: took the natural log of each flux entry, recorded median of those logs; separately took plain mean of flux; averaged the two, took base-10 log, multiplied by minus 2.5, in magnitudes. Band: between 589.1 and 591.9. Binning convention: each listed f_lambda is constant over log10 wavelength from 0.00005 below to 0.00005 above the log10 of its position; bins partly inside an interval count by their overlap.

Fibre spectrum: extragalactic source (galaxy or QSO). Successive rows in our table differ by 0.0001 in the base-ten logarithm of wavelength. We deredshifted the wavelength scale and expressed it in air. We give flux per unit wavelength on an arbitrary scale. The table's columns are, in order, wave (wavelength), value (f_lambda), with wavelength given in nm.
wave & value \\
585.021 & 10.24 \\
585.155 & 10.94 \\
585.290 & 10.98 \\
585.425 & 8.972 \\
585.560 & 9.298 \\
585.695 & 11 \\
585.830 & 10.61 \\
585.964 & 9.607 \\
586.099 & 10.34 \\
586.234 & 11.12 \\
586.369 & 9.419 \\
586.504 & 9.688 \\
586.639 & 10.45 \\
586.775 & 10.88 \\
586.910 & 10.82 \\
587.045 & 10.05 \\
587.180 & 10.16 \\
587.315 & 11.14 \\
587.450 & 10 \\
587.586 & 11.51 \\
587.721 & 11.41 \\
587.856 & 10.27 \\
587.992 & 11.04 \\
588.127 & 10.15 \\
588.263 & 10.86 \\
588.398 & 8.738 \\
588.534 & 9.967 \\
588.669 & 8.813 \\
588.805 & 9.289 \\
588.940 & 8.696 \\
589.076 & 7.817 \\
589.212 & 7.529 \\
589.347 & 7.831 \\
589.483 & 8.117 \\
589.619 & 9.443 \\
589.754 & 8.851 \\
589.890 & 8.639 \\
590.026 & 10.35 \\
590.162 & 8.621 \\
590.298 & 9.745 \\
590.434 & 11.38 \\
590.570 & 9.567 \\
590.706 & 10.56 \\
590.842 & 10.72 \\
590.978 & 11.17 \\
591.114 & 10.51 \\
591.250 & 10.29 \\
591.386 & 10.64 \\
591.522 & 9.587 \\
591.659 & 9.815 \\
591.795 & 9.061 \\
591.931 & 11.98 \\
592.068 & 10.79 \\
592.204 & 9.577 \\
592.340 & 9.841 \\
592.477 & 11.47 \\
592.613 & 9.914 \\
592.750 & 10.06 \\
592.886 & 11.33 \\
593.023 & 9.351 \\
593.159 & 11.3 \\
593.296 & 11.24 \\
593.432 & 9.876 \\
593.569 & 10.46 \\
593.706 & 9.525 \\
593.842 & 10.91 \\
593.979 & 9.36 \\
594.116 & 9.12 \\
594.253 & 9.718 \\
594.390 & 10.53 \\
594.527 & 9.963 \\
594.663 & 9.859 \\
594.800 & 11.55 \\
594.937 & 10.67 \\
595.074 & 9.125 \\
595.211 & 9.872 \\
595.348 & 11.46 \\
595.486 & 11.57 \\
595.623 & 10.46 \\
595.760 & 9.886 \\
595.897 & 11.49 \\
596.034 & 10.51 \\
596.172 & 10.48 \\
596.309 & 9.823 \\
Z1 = -1.94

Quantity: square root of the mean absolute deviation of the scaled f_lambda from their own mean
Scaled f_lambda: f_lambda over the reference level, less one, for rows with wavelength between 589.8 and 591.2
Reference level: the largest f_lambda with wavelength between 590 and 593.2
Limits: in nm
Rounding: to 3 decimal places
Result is 0.256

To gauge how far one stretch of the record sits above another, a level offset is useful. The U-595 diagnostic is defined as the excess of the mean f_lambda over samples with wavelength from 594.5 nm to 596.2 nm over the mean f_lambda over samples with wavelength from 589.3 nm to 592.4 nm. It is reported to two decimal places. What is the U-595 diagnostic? 0.66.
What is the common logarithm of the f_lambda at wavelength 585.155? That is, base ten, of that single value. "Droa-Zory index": 1.04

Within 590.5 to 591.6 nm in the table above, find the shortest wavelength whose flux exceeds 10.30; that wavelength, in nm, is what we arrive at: 590.706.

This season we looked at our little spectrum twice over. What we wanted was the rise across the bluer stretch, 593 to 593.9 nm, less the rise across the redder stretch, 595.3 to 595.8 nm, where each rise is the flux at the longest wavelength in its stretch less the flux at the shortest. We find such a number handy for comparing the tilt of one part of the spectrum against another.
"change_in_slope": 3.1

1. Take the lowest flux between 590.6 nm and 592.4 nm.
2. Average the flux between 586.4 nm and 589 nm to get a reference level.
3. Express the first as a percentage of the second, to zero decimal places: 89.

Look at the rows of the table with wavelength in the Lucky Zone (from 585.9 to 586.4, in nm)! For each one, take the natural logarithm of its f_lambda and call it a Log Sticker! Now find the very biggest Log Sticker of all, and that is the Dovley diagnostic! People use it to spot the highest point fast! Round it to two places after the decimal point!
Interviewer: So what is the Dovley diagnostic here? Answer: 2.41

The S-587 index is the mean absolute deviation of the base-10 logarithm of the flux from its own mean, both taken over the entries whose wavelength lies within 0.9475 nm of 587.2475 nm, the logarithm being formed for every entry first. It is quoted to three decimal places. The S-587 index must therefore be 0.022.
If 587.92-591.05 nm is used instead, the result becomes 0.045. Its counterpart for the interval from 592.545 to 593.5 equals 0.030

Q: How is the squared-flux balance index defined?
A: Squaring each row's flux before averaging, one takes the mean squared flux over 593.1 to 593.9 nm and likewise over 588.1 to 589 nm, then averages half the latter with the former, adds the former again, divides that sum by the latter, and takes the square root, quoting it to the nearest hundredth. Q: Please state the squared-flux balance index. 1.45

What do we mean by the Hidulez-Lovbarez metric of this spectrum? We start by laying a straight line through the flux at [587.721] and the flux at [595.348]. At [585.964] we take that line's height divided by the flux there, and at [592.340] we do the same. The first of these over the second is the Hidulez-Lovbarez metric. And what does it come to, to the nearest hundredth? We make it 1.02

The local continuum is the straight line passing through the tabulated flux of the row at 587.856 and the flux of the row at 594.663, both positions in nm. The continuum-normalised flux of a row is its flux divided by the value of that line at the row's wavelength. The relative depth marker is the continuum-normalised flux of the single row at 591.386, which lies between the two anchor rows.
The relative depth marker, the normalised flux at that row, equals 1.06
